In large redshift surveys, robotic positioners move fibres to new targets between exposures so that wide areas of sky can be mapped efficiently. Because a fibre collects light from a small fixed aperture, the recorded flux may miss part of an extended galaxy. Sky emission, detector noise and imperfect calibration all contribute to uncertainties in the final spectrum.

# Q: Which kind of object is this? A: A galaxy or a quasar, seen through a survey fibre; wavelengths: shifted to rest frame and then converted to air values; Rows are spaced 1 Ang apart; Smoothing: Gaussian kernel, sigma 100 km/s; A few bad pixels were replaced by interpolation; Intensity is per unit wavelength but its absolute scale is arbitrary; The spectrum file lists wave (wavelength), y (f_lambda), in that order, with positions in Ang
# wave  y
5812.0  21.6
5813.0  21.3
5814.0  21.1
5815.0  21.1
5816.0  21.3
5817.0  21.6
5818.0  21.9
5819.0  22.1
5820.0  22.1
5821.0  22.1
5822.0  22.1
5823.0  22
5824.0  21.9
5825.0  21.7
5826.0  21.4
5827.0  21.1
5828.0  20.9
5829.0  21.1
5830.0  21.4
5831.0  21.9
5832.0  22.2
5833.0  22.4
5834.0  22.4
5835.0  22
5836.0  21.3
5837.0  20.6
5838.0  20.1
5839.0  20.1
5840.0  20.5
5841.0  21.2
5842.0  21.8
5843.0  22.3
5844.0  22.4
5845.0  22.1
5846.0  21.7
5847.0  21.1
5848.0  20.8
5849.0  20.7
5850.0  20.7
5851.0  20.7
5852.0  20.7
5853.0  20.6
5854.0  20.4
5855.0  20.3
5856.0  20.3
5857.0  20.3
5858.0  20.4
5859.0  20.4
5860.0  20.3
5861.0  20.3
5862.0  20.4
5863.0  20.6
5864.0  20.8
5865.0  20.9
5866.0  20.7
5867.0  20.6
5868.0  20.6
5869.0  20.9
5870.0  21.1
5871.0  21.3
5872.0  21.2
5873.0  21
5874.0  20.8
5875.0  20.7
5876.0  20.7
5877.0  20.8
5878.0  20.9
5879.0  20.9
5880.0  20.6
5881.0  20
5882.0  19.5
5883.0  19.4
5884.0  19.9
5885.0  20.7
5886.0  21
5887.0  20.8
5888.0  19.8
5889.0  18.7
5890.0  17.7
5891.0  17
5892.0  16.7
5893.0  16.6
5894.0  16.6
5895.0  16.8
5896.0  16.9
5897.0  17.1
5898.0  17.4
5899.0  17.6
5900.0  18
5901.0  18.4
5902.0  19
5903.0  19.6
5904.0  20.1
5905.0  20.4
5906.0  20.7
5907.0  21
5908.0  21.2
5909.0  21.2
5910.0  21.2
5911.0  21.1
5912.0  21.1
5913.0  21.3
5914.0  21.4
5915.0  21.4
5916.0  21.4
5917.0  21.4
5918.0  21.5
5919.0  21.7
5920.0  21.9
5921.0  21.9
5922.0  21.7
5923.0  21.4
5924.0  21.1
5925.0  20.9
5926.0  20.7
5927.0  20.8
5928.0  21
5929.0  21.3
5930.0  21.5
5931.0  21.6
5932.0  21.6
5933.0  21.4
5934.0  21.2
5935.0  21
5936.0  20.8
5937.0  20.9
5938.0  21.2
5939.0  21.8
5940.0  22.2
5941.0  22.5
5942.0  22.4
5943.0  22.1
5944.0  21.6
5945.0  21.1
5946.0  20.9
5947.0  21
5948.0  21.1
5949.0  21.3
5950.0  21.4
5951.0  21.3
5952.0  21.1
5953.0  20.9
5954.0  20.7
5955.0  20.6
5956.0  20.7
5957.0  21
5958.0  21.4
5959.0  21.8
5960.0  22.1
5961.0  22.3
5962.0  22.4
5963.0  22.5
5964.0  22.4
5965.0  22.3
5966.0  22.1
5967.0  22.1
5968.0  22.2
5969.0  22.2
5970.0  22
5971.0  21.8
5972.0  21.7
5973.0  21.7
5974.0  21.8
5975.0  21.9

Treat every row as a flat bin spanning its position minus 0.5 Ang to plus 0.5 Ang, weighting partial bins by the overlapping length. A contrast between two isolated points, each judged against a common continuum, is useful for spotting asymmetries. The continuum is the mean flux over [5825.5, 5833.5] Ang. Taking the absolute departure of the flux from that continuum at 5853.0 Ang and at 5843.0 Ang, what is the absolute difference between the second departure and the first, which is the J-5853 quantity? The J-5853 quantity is 0.20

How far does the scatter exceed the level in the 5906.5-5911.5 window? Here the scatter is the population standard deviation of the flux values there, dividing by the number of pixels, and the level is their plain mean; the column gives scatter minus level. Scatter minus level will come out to -21.1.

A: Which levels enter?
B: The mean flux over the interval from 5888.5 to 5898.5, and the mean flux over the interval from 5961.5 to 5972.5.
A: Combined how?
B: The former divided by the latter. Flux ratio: 0.77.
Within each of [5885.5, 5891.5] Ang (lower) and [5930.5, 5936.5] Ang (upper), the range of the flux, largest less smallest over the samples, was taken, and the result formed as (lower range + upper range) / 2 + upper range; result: 3.20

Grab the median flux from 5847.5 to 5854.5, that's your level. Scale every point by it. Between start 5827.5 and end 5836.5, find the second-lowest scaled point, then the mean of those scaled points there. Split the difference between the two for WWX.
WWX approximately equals 1.03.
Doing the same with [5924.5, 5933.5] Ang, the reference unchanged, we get 1.01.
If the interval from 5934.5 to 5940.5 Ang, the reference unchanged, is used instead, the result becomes 1.02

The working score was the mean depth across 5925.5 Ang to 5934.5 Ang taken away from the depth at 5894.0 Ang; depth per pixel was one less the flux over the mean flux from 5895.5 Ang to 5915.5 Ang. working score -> 0.23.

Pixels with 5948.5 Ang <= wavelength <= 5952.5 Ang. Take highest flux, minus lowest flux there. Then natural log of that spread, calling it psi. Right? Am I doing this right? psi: -1.2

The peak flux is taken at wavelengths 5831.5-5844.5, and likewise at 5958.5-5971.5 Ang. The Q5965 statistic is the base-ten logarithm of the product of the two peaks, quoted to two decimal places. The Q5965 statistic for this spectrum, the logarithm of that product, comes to 2.70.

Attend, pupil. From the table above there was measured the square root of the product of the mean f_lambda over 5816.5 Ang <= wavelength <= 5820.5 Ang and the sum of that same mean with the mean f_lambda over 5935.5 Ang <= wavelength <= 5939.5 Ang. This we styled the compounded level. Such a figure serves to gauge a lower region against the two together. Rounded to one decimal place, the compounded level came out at 30.7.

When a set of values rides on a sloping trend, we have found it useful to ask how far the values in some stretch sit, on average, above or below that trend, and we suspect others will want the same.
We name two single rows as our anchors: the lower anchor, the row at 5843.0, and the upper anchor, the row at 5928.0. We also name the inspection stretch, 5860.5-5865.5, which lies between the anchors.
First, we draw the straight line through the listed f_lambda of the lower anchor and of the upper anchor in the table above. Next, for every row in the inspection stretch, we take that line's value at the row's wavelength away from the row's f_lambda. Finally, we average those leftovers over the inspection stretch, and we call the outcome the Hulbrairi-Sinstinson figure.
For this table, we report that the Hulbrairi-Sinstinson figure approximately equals -1.39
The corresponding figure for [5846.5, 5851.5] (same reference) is -1.41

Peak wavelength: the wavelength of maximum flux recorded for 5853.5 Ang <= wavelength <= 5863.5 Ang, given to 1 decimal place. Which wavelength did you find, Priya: 5863.0 Ang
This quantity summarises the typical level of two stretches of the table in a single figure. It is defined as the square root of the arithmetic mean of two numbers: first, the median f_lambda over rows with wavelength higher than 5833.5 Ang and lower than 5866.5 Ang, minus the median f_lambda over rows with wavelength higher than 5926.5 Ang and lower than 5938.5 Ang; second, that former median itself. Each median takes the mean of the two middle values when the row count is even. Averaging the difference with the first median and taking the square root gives 3.18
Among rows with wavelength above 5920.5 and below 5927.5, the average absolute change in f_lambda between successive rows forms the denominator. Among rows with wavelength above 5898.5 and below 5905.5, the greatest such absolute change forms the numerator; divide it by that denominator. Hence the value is 2.8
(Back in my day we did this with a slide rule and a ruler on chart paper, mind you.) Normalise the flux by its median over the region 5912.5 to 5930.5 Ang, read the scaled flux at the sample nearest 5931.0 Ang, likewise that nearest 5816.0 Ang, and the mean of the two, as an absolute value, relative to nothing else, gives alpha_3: 1.00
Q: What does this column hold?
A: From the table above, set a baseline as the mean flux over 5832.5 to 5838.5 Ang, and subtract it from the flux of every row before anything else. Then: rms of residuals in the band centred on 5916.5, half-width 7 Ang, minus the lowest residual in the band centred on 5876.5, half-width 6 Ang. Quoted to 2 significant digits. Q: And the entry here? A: 2.2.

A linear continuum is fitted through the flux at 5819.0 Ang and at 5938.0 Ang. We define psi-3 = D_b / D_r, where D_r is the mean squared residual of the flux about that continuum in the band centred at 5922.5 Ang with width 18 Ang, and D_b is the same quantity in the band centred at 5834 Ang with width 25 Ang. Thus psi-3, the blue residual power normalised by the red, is 6.0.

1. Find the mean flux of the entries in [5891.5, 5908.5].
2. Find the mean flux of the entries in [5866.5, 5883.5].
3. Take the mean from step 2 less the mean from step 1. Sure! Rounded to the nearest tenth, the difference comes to 2.2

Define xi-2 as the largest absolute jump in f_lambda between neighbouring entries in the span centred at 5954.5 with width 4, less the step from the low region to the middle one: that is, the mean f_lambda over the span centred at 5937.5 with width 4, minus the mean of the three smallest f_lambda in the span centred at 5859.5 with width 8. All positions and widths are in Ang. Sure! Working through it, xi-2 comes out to -0.7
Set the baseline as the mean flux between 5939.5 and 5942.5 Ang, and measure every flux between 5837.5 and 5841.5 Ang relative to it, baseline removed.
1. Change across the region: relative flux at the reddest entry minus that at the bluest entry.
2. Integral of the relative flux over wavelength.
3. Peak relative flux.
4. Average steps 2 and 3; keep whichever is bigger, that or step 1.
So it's 1.1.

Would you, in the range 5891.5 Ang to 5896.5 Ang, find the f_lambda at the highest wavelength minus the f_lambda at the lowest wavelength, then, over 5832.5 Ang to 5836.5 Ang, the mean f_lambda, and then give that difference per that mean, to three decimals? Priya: 0.009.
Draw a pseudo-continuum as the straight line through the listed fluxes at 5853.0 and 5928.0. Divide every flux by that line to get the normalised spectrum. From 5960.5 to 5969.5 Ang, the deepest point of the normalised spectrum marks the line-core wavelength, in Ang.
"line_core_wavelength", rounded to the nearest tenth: 5967.0 Ang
